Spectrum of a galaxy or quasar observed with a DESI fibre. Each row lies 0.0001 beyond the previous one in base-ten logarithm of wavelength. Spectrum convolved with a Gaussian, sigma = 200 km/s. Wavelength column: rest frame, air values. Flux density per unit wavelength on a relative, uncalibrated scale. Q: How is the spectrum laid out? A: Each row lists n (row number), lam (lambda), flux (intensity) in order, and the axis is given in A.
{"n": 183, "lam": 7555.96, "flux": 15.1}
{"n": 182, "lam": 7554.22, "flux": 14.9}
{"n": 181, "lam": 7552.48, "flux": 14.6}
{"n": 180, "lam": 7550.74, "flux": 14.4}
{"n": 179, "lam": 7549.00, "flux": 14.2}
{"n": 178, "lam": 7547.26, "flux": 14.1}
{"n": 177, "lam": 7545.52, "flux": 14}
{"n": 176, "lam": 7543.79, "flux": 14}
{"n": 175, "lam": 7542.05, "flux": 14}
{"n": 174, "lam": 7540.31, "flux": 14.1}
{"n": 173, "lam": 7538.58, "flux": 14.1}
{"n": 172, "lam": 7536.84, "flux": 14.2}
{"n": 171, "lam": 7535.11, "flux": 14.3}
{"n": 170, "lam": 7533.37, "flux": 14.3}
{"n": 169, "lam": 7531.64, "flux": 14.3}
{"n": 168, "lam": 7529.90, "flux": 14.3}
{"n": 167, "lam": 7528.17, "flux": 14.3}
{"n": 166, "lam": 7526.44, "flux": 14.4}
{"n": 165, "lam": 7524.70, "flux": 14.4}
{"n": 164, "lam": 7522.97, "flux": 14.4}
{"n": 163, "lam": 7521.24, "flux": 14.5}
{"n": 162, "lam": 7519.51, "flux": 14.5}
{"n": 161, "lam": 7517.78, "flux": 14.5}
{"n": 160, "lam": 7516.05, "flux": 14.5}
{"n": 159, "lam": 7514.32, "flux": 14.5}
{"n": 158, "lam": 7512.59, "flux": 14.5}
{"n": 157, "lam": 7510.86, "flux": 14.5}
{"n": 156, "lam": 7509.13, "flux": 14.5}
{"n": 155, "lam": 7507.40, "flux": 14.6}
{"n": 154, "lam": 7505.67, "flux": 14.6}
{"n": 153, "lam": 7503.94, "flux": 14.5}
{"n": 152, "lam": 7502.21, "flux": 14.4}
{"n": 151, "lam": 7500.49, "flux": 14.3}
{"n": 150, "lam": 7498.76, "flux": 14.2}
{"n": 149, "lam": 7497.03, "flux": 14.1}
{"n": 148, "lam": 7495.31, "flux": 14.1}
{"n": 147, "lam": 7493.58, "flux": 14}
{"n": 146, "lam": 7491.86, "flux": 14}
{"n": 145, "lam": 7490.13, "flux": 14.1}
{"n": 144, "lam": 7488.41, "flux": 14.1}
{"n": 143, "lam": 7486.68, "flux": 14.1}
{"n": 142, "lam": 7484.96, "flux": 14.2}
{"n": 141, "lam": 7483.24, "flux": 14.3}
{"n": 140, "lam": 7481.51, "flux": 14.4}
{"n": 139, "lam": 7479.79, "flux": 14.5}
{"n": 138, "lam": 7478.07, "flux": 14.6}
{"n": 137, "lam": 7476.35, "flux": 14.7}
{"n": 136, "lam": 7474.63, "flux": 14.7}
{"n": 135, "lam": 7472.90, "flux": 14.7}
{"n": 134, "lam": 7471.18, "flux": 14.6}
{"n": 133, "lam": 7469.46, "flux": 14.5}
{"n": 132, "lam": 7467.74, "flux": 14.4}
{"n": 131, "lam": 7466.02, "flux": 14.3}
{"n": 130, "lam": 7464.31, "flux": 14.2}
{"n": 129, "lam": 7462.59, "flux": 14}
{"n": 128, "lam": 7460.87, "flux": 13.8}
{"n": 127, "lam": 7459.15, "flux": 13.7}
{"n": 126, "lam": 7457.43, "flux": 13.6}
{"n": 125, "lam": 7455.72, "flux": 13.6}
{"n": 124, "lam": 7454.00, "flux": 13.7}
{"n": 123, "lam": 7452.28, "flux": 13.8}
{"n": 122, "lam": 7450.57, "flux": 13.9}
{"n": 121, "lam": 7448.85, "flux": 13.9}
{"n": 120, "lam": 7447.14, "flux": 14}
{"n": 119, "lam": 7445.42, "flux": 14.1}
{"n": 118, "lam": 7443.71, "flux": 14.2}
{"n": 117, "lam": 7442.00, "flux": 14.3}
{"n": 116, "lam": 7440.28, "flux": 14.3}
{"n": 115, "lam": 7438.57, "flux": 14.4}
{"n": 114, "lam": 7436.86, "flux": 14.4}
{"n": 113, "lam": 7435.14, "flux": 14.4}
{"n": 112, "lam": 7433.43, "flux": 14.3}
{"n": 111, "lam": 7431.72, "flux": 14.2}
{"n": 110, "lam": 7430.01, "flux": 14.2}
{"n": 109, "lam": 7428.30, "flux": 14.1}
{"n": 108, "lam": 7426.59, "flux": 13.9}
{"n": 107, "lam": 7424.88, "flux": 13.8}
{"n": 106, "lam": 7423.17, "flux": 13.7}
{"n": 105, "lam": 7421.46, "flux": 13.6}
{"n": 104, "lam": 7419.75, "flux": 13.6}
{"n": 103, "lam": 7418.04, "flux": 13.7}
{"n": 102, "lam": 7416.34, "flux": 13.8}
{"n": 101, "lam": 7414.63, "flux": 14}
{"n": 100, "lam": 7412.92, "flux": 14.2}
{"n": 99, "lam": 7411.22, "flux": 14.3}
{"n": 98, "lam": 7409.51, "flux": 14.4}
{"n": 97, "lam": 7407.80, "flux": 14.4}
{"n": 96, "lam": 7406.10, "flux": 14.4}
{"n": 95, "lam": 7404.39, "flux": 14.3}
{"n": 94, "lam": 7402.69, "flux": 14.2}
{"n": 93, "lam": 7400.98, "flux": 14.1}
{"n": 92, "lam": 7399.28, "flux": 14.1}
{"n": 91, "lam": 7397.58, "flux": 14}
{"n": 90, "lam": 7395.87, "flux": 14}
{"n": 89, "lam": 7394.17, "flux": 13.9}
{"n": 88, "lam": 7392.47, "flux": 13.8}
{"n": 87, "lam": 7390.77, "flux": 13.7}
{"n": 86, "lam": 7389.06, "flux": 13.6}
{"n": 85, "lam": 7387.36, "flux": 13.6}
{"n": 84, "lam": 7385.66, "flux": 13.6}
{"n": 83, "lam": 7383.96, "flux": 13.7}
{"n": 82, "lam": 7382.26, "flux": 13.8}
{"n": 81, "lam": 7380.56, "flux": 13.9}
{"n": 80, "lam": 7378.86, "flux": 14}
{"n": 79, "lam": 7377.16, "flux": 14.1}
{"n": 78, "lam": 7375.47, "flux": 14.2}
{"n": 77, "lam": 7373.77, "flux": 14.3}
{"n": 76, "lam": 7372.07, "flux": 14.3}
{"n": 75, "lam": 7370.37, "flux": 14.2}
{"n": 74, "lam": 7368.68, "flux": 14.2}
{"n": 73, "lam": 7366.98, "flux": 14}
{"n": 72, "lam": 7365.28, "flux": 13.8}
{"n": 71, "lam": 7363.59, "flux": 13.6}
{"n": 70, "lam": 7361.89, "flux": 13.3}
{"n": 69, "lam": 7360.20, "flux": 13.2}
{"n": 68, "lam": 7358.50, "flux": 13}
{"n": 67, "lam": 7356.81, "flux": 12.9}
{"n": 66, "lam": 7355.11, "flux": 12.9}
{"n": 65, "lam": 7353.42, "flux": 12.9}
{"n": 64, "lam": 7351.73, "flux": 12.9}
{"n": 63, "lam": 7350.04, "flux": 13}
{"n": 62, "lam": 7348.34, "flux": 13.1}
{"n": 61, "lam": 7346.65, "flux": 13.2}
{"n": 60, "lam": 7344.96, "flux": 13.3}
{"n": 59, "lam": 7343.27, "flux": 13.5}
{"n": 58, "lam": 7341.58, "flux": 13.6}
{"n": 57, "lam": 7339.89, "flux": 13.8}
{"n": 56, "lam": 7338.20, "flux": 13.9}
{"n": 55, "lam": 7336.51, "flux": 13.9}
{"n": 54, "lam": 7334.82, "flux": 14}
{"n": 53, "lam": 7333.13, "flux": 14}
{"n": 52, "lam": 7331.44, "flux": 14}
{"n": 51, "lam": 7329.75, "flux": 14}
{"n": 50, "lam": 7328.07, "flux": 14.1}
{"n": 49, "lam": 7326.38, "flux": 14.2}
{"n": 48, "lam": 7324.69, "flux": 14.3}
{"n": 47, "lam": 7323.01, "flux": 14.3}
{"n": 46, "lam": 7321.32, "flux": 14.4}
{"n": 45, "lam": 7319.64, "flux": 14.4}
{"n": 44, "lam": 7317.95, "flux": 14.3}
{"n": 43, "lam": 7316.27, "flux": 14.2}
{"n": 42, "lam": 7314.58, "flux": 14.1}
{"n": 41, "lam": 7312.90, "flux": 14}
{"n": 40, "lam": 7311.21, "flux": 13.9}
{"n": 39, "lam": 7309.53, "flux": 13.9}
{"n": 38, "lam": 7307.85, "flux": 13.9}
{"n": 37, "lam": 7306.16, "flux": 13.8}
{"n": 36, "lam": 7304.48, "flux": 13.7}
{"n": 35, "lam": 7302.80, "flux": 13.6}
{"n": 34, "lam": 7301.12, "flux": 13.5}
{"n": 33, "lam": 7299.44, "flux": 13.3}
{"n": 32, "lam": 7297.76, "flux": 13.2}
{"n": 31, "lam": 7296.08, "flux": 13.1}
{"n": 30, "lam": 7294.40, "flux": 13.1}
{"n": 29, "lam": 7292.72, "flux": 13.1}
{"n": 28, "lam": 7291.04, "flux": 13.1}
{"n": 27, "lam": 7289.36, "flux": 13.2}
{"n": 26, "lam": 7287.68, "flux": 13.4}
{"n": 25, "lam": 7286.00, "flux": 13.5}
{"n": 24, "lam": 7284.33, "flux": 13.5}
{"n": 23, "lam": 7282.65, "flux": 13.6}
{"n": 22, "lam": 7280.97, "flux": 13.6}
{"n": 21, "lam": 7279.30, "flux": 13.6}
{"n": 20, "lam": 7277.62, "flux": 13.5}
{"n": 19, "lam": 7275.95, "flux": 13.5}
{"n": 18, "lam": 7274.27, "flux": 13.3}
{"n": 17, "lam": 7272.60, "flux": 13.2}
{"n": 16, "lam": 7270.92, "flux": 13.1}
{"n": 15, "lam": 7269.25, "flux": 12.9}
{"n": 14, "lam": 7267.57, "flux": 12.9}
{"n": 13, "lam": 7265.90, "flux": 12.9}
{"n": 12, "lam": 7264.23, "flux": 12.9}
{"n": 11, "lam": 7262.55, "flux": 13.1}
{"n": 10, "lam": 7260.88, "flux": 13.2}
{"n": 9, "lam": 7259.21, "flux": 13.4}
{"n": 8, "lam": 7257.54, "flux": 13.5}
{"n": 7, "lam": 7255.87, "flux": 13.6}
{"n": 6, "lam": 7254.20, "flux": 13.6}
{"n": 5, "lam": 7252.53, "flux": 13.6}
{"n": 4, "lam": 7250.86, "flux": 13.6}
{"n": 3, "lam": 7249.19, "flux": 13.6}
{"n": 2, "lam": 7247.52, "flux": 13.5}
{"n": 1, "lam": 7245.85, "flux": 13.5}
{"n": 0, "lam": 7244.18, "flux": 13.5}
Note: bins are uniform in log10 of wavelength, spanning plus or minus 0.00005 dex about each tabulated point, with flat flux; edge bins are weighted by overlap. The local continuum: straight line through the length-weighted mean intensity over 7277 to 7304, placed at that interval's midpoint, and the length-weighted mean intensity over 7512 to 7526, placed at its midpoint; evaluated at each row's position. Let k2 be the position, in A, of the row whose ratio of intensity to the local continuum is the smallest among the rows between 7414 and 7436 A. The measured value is 7421.46 A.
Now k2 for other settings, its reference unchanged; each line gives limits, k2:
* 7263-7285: 7269.25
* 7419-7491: 7457.43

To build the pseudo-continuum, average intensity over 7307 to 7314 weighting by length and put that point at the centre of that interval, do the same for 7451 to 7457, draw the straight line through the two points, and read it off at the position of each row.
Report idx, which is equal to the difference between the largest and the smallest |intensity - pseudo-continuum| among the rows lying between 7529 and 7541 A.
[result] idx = 0.20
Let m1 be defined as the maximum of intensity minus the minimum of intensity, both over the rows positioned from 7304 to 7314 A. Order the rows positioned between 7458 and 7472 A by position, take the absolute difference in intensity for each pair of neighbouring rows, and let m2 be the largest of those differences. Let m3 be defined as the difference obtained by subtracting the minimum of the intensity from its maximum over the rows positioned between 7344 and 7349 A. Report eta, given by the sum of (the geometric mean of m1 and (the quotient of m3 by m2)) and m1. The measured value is 0.8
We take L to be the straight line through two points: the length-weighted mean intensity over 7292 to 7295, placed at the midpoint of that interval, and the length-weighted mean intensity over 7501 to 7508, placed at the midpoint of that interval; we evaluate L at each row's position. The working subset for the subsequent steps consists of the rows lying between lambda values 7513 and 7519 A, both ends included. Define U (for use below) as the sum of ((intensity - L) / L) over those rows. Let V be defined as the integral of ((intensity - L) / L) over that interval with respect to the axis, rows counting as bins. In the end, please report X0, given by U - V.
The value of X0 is 0.019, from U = -0.019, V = -0.04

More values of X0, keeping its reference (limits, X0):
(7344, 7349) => 0.034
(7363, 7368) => -0.041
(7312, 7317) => -0.128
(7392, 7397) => -0.022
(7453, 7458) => 0.075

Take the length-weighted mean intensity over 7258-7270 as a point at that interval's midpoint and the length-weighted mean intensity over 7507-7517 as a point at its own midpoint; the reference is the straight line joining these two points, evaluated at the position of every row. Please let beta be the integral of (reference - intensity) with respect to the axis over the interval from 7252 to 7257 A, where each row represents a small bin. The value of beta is -3.0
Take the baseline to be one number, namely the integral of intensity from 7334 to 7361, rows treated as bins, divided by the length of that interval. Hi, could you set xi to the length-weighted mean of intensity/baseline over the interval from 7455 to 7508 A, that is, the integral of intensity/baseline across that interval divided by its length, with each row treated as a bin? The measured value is 1.07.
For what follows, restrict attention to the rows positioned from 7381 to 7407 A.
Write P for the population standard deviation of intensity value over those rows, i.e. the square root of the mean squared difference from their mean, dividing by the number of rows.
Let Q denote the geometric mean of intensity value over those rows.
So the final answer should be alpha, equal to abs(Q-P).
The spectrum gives 13.7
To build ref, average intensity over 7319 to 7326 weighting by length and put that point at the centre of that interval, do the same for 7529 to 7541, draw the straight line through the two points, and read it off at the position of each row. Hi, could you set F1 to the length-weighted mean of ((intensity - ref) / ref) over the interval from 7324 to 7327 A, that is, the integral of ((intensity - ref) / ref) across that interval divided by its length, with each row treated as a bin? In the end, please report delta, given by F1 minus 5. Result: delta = -5.01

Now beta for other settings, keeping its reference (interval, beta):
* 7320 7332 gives -9.4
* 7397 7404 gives -1.8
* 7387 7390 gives 0.5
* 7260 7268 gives 0.4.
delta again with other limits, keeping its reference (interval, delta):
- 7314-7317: -5.01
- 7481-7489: -5.00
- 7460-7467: -5.01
